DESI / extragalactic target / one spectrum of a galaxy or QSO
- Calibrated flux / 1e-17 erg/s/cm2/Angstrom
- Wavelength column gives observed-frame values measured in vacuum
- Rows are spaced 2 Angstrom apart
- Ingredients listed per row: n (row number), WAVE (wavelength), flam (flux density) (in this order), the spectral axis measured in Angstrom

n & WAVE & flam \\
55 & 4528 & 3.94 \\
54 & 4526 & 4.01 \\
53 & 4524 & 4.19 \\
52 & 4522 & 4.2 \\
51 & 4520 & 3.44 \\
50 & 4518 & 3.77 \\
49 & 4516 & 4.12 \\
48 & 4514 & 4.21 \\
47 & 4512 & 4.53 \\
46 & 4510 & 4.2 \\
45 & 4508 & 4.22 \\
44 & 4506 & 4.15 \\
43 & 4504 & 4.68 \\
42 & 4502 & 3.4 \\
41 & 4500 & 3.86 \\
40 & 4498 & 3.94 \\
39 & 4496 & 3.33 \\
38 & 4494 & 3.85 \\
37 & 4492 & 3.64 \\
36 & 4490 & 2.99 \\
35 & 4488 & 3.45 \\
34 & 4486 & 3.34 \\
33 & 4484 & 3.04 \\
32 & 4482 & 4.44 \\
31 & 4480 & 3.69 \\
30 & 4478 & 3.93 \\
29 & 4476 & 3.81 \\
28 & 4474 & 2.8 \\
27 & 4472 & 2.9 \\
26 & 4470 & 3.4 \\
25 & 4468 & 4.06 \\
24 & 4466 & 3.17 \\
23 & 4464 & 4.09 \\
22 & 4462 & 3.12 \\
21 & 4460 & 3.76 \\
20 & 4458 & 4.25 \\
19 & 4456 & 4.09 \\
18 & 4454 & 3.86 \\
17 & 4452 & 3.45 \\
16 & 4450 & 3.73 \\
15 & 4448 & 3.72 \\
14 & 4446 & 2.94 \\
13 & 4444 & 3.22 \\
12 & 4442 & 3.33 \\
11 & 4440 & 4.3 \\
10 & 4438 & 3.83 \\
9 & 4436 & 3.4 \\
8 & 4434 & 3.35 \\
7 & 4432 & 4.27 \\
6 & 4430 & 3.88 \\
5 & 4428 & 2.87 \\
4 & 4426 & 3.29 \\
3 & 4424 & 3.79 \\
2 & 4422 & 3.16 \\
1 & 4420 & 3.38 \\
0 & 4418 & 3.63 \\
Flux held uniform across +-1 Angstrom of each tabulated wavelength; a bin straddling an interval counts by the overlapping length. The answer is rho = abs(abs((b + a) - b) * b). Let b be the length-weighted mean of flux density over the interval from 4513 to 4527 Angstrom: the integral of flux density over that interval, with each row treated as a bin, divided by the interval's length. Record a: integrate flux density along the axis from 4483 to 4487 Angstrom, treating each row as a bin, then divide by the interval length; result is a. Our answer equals 12.7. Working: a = 3.2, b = 4.0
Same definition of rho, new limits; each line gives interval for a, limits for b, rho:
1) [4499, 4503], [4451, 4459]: 14.2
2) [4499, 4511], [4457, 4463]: 15.2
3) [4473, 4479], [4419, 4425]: 12.1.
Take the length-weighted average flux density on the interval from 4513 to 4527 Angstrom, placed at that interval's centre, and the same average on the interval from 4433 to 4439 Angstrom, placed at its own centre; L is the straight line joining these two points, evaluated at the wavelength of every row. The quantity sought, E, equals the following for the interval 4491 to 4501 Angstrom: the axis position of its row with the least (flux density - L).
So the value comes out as 4496 Angstrom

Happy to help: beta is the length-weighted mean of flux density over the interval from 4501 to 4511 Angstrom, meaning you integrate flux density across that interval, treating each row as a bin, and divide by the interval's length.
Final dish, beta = 4.1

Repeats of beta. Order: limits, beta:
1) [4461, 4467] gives 3.5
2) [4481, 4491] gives 3.5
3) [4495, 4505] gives 3.8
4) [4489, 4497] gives 3.5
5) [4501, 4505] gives 4.0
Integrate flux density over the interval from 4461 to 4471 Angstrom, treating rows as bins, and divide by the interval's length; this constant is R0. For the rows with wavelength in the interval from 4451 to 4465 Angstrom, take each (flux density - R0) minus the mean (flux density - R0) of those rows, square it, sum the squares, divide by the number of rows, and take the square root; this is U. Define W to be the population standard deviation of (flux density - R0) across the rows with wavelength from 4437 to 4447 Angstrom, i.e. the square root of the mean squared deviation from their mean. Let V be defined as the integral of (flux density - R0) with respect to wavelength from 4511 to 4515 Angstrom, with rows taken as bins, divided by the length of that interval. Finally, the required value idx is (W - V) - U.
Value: -0.69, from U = 0.37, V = 0.80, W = 0.483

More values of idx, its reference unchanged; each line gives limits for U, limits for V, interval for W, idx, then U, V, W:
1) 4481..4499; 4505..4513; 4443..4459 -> -0.74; 0.44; 0.71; 0.409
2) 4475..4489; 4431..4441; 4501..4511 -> -0.27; 0.42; 0.26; 0.412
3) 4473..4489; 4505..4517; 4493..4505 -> -0.72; 0.49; 0.67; 0.442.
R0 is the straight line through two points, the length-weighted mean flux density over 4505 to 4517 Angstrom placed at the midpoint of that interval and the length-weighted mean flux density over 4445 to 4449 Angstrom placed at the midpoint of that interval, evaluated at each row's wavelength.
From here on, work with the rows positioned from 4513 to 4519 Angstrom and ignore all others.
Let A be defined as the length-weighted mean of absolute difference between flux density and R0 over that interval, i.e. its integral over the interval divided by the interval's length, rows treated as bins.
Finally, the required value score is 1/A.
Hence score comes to 3.6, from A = 0.28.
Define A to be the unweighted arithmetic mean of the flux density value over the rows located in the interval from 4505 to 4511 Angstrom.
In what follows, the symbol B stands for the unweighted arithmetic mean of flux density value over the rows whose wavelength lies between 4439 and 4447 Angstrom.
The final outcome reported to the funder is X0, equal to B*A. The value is 14.4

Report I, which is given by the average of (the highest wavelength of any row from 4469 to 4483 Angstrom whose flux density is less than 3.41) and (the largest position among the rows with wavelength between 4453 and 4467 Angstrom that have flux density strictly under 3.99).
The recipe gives 4470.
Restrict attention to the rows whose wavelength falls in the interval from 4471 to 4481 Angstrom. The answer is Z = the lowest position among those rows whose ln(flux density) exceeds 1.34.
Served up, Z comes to 4478 Angstrom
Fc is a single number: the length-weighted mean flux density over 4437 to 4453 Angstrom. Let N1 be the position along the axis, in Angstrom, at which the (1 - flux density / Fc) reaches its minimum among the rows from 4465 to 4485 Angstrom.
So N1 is 4482 Angstrom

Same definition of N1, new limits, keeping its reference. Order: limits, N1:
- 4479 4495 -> 4482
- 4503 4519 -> 4504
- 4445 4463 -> 4458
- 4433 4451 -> 4440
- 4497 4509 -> 4504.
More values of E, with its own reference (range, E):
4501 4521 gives 4520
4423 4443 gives 4428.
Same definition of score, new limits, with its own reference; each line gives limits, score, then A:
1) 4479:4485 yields 2.0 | 0.51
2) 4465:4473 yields 2.1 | 0.48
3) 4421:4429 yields 2.8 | 0.35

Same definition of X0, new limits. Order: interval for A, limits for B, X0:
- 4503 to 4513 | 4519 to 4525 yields 17.2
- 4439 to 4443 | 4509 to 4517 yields 16.3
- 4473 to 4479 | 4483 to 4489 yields 11.5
